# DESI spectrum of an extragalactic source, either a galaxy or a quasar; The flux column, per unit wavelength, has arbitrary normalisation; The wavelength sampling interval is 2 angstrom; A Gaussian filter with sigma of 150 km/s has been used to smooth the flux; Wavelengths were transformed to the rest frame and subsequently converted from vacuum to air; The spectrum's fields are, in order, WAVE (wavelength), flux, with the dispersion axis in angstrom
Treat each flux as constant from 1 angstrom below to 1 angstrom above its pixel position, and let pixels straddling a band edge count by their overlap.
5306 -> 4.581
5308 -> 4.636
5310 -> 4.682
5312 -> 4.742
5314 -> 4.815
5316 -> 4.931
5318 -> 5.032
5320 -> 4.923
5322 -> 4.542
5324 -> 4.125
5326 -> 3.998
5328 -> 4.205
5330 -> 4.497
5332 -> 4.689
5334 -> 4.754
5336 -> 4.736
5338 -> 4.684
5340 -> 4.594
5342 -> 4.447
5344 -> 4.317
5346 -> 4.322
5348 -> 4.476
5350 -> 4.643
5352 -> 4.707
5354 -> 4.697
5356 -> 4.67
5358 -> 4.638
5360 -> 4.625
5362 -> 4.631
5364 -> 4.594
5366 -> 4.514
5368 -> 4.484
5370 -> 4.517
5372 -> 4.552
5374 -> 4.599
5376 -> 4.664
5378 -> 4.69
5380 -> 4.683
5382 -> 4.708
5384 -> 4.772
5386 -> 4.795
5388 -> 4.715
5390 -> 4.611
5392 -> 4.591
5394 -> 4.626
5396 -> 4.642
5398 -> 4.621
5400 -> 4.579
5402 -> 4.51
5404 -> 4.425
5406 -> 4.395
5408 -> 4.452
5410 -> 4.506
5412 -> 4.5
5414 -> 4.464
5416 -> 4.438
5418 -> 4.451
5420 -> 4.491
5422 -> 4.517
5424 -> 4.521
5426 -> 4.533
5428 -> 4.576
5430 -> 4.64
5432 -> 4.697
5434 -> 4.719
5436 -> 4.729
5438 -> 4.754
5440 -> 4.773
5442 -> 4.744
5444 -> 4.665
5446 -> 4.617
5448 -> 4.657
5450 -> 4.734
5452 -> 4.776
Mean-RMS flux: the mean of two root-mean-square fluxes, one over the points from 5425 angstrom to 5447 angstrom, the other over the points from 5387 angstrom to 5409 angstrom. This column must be 4.62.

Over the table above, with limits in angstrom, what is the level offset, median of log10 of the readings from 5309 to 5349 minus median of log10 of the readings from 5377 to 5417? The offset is 0.003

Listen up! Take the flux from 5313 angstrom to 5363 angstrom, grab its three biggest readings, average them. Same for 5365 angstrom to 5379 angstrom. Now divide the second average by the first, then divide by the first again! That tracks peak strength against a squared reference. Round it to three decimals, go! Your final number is 0.189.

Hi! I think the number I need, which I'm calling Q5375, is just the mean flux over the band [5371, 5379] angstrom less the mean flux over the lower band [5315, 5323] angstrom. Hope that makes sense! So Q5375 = -0.23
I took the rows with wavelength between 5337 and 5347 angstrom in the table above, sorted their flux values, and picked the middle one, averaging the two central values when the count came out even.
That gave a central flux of 4.45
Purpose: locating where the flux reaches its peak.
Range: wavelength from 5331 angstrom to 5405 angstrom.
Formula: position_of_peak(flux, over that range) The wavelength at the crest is 5386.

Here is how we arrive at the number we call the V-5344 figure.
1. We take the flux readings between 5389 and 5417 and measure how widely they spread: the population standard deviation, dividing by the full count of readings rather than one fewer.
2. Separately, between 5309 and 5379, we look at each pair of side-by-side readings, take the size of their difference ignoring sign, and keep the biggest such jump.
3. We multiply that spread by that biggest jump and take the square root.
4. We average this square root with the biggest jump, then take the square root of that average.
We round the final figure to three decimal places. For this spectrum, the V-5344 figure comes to 0.548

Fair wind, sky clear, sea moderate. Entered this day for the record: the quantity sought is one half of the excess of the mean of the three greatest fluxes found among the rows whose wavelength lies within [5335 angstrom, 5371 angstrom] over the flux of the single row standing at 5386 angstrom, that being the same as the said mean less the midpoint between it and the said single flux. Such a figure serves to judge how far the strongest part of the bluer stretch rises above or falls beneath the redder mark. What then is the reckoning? -0.04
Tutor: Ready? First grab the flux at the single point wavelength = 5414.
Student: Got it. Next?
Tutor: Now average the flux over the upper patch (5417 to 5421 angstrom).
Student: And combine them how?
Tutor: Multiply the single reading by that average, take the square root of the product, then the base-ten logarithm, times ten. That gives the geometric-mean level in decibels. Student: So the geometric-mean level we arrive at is 6.50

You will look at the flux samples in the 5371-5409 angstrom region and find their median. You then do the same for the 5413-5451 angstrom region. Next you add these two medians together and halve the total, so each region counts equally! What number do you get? 4.63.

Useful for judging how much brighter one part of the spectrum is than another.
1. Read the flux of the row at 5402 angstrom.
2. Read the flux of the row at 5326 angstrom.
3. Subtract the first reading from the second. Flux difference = -0.51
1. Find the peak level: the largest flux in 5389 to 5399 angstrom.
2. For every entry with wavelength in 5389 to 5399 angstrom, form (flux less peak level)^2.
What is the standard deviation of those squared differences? 0.001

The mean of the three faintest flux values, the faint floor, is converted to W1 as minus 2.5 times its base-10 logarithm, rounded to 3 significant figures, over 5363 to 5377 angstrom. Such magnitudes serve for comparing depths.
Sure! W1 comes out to -1.63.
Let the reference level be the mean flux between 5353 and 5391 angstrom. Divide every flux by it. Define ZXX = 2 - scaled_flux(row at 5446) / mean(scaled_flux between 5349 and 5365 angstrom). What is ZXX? 1.01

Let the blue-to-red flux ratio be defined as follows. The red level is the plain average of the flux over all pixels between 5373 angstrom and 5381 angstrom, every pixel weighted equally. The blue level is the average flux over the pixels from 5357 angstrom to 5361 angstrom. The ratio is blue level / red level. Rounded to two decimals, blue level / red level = 0.99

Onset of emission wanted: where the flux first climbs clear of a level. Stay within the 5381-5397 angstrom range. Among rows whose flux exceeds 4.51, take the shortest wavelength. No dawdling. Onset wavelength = 5382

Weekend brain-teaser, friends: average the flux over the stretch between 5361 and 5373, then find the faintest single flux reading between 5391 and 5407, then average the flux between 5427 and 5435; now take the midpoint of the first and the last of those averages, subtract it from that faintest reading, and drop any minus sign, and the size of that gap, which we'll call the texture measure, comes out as 0.21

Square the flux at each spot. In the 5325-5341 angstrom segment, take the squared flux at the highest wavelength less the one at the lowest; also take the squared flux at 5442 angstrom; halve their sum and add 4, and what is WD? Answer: 17.8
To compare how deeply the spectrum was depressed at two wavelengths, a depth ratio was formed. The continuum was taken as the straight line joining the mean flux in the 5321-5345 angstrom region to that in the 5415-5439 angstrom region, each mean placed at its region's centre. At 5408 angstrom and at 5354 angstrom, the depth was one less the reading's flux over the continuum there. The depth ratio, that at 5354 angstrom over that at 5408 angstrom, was -1.8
